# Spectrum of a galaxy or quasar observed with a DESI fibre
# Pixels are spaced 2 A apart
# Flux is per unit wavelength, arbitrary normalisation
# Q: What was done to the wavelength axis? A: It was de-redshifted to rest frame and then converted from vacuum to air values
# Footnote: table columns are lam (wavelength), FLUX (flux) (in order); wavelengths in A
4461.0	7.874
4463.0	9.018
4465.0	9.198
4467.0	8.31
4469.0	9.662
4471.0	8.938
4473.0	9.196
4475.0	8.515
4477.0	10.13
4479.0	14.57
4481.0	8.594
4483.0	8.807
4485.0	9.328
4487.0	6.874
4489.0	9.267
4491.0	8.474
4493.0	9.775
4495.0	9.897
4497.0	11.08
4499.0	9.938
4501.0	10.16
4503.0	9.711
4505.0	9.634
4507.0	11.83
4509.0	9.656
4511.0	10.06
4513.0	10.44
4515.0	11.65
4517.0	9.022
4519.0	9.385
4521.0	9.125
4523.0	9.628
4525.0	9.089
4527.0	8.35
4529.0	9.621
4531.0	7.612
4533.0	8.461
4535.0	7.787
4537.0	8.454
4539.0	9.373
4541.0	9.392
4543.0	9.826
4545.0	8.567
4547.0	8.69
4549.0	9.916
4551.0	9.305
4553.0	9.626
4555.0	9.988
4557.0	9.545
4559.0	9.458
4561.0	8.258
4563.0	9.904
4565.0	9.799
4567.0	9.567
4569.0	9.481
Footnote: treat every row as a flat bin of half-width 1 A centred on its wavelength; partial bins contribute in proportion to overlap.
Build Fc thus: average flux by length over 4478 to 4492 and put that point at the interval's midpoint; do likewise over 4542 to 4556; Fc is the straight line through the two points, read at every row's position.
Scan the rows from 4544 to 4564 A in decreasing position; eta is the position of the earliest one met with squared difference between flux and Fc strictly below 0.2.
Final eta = 4559.0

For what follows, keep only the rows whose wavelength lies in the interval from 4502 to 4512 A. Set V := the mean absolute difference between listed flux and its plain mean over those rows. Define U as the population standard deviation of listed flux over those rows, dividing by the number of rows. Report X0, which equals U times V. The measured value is 0.6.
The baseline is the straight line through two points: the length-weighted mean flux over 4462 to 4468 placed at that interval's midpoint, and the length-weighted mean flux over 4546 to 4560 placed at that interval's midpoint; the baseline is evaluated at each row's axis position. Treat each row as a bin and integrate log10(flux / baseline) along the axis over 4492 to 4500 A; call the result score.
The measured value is 0.39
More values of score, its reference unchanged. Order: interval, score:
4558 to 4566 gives -0.09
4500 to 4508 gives 0.42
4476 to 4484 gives 0.48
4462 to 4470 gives 0.07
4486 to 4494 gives -0.20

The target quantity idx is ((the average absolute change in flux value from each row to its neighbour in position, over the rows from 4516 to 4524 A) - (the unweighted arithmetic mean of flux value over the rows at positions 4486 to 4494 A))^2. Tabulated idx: 68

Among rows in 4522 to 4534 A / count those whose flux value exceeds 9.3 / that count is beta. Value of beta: 2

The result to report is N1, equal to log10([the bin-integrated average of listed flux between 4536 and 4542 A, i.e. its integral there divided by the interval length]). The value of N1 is 0.958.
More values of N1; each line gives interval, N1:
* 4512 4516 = 1.043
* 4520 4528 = 0.957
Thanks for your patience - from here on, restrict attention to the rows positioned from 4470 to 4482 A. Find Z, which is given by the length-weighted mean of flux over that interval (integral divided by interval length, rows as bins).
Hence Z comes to 10.0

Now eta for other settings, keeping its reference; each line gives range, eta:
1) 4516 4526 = 4525.0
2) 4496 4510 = 4509.0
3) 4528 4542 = 4541.0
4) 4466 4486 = 4485.0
